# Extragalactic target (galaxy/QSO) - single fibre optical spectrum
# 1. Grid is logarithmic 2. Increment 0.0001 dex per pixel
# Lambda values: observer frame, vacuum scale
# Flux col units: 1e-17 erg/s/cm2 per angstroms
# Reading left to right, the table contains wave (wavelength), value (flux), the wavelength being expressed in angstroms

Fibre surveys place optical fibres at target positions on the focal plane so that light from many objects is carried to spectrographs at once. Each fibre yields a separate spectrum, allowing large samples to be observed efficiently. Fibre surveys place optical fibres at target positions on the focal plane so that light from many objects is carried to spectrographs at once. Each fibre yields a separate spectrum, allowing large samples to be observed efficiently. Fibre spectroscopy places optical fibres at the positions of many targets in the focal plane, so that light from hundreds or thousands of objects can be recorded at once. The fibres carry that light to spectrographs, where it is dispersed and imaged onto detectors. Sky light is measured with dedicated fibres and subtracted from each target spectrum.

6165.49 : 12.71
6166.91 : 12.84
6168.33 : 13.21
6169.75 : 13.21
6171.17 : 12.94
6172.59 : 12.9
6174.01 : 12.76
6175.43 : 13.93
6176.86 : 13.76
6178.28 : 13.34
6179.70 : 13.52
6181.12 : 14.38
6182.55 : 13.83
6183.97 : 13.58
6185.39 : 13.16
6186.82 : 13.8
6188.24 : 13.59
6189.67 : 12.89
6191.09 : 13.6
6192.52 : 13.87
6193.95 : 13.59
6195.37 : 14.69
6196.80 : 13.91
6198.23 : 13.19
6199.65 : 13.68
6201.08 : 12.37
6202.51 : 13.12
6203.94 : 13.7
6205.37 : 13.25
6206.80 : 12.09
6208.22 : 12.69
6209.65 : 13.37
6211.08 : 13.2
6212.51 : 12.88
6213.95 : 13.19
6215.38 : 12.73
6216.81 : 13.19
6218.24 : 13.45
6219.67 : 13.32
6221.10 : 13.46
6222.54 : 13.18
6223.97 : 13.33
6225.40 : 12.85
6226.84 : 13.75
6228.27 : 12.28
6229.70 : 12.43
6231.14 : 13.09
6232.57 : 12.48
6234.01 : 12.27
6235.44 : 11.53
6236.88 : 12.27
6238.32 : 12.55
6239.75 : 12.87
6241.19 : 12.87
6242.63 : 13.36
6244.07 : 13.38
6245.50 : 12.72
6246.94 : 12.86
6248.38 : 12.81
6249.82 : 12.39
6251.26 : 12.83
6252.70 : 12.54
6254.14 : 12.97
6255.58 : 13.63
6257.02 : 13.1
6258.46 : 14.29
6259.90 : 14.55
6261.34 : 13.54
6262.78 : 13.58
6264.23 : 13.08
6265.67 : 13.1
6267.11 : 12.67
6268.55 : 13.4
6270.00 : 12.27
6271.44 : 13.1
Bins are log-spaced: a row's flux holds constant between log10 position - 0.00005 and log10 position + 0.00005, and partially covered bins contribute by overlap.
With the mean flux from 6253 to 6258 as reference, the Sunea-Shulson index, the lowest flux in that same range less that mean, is -0.26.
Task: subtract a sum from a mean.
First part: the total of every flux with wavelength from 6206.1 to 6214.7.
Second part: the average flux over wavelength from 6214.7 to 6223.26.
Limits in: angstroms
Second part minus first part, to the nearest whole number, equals -64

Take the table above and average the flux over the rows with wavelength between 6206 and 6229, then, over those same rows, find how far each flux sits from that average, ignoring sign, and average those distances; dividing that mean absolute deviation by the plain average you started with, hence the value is 0.0272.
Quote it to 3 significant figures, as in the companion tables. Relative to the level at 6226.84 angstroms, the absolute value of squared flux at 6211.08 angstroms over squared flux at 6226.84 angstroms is 0.922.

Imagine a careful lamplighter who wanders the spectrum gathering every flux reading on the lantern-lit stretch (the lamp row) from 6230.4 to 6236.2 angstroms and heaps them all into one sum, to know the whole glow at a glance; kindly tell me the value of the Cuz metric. 49.4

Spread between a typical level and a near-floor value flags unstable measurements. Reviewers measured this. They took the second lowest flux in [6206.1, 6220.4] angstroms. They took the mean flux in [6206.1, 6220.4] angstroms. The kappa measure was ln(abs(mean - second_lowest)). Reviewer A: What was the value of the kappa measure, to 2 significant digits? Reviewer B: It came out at -1.1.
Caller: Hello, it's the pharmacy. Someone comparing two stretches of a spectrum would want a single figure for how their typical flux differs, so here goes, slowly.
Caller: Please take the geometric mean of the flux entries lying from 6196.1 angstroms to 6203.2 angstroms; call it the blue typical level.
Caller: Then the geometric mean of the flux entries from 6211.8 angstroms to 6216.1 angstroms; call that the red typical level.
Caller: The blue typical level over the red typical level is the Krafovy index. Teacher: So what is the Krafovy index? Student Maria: 1.02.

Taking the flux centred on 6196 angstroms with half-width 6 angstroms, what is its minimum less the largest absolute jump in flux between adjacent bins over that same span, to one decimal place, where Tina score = 11.1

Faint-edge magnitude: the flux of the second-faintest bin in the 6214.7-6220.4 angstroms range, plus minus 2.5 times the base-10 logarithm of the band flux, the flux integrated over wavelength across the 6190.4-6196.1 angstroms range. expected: 8.44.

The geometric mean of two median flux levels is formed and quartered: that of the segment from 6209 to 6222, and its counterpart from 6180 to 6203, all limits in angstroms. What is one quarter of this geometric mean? 3.35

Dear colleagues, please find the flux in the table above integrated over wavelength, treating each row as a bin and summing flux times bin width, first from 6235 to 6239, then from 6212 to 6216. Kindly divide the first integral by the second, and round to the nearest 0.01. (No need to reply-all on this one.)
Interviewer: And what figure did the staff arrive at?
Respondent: 0.94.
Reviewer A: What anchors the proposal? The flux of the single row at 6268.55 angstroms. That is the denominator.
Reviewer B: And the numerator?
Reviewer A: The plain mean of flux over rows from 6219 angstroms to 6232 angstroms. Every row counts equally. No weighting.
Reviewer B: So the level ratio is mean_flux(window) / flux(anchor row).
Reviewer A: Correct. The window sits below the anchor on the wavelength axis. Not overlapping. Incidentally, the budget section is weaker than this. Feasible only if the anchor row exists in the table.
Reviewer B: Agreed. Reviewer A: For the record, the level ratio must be 0.98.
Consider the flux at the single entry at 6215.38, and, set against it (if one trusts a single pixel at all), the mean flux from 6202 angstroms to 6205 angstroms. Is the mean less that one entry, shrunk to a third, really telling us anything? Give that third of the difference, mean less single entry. 0.2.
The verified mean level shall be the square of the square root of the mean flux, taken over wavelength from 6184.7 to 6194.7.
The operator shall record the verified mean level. 13.5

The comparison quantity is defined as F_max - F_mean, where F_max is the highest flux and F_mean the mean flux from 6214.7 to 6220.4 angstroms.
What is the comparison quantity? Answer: 0.3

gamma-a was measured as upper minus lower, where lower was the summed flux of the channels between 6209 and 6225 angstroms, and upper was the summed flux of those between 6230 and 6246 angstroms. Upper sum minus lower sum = -5.9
